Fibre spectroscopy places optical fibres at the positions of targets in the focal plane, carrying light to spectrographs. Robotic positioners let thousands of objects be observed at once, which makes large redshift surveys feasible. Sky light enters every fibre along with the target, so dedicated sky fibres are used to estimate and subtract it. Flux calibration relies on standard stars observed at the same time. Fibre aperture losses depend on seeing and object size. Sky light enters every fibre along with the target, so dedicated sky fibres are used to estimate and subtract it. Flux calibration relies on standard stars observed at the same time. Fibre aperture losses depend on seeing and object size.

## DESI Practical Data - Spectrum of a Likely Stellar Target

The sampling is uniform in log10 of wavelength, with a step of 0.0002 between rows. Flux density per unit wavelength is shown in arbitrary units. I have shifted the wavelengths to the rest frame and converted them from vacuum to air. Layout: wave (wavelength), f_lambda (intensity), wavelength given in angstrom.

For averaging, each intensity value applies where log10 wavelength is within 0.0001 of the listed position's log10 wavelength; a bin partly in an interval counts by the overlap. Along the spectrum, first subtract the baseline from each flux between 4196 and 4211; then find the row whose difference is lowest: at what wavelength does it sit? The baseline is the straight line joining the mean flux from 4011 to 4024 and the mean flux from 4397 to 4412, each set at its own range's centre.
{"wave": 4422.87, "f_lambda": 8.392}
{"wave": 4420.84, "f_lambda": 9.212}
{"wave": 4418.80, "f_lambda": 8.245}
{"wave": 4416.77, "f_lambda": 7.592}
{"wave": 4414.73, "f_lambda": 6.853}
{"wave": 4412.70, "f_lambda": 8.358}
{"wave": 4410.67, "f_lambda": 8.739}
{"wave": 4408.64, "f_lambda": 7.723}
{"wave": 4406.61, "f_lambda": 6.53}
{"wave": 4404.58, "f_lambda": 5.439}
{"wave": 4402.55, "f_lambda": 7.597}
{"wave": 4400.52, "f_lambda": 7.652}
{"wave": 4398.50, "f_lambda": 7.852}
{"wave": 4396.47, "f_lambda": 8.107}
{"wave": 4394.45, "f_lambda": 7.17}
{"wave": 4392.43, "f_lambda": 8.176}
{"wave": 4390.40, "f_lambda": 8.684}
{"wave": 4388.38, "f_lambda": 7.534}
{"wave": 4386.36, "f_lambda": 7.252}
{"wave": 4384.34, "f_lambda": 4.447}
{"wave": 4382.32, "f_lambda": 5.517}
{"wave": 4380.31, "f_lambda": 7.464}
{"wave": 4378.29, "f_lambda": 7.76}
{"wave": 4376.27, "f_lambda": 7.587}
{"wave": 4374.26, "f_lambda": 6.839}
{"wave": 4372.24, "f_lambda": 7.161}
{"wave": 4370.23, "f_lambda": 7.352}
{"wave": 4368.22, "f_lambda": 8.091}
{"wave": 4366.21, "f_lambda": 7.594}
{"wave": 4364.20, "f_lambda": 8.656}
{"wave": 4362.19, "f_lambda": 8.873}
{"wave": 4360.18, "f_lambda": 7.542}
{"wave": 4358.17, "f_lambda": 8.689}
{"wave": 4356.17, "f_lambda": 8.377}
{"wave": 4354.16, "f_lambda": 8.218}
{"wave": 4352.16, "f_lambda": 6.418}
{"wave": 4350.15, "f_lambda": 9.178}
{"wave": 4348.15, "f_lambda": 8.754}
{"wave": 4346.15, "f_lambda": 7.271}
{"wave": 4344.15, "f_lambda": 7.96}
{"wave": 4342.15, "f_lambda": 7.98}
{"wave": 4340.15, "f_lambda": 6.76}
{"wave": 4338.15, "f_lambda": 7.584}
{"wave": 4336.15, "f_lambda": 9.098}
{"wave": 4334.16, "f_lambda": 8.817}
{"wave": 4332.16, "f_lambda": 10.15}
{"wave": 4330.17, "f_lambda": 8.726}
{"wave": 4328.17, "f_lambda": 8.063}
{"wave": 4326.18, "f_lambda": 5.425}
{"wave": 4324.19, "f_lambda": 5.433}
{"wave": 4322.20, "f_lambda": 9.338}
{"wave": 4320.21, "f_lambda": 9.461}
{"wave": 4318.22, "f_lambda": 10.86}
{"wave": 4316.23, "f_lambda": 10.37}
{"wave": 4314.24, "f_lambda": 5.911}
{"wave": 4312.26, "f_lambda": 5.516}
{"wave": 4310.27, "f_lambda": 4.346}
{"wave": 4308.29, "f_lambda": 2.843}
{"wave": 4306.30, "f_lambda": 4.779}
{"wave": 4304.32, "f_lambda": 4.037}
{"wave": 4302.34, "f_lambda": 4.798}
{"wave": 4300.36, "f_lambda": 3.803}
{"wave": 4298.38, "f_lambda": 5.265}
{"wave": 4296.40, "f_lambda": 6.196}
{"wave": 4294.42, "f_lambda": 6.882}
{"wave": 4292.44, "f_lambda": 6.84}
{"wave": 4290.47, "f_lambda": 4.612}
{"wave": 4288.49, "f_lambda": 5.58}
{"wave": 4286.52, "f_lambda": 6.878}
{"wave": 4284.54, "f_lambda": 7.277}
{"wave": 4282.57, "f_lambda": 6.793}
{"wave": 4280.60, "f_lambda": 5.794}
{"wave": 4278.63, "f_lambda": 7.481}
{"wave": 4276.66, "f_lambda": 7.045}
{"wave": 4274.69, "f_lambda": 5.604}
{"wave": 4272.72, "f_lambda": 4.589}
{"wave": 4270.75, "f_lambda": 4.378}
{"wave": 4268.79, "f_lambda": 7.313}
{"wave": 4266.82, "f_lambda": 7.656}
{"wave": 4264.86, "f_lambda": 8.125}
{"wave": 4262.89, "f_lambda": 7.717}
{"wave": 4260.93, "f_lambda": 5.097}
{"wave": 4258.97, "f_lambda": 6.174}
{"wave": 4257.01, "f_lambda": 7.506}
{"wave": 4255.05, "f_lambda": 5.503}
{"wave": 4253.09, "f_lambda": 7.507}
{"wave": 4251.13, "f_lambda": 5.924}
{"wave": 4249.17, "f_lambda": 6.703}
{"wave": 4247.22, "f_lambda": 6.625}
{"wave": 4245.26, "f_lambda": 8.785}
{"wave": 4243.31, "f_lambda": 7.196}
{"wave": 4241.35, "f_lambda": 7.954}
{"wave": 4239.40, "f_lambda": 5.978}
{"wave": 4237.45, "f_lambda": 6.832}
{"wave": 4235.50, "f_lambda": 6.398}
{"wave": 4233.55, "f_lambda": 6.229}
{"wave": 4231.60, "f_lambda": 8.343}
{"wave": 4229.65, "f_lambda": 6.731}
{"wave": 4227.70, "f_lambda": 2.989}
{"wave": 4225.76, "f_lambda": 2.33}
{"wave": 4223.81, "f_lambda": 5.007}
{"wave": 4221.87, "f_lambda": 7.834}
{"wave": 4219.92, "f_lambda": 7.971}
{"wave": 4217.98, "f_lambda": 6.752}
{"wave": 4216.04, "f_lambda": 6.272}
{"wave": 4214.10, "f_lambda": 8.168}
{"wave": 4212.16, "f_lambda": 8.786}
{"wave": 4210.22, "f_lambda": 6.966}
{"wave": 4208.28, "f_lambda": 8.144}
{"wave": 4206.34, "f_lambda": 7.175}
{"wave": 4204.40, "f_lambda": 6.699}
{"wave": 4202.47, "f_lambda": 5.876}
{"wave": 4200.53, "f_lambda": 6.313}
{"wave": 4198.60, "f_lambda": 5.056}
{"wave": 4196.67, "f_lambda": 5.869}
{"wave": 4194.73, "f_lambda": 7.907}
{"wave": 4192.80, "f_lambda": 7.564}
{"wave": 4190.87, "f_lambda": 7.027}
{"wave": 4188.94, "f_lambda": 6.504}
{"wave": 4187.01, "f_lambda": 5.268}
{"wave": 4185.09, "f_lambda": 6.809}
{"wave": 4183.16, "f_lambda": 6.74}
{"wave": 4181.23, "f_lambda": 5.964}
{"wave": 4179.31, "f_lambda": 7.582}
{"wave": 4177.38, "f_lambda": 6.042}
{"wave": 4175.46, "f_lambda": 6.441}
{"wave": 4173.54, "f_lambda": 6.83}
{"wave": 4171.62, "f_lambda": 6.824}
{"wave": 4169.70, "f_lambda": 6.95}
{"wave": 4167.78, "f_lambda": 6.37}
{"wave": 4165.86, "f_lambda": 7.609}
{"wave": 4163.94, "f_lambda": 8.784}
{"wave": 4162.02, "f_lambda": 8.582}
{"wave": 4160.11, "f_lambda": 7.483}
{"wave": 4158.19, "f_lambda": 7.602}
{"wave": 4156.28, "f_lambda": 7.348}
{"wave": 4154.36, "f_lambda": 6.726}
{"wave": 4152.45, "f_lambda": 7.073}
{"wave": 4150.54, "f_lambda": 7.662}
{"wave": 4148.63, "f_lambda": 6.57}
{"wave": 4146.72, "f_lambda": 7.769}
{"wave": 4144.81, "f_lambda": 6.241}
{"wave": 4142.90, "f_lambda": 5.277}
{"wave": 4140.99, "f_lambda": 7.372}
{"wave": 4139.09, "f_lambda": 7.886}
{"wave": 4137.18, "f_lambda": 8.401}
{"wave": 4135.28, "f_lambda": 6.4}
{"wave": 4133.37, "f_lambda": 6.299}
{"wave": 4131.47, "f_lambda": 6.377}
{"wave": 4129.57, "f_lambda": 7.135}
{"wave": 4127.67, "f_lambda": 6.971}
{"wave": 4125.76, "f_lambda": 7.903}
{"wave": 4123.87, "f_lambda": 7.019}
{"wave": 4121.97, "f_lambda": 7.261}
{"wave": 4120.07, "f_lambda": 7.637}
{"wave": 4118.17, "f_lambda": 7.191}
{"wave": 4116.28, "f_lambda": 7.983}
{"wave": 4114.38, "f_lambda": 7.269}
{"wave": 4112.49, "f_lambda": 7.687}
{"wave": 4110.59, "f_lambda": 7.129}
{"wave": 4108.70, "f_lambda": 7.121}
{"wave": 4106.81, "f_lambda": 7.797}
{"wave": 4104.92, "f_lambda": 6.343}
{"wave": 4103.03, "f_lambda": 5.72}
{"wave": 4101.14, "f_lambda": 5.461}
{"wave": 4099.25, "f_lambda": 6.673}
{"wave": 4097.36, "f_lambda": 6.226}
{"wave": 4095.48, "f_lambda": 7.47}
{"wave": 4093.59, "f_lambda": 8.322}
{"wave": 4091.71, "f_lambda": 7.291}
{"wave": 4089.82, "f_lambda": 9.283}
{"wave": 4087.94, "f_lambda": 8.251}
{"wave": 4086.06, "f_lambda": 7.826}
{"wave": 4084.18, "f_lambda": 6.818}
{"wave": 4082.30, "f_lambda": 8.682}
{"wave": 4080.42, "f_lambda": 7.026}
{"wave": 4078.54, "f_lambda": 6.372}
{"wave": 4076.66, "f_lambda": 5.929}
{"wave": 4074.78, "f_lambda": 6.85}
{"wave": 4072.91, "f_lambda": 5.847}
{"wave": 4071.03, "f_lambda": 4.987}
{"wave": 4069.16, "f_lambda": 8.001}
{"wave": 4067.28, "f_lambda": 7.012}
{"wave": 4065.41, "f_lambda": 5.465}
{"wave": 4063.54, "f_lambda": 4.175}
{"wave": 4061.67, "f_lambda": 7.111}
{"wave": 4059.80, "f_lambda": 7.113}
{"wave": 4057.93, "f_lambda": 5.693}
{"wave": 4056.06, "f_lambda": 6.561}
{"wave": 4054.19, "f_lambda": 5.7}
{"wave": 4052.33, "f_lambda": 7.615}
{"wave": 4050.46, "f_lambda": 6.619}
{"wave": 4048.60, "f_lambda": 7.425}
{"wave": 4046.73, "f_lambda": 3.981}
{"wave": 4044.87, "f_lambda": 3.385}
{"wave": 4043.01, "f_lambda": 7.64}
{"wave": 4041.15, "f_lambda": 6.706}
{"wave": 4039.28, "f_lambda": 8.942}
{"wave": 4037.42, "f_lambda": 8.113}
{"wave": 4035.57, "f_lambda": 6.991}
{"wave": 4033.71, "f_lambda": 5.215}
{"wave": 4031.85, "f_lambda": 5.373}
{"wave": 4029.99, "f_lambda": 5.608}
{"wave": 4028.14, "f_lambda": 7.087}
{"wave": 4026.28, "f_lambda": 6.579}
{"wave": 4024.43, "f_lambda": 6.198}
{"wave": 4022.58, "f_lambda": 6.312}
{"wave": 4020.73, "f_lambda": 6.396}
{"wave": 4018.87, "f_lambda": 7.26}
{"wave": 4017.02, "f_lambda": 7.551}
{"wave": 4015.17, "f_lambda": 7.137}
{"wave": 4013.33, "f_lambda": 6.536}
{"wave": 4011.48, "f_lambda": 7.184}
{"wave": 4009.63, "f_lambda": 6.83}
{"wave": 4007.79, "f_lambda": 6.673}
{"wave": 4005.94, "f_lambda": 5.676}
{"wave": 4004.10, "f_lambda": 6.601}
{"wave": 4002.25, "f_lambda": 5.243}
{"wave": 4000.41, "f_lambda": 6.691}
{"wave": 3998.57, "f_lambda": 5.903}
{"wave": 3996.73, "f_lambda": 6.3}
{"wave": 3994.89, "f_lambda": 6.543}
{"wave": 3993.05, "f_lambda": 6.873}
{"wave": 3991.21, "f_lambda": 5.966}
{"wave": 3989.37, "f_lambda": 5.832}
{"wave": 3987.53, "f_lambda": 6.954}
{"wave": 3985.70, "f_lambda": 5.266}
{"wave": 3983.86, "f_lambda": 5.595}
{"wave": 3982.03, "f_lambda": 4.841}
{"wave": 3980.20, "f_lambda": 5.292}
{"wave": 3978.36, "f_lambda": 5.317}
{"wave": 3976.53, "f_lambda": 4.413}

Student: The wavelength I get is 4198.60 angstrom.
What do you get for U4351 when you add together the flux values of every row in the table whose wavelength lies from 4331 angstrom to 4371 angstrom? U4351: 163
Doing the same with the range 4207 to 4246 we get 136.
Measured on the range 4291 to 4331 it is 129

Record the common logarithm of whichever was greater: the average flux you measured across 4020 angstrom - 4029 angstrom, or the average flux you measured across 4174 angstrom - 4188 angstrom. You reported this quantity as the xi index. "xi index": 0.814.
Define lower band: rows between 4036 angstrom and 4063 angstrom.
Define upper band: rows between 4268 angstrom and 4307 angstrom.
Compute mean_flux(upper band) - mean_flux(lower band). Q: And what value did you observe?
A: -0.8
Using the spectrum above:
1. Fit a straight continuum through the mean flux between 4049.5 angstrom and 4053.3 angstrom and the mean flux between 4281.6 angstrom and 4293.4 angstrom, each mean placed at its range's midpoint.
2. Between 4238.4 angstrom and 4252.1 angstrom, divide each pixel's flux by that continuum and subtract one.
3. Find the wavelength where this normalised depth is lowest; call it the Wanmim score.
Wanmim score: 4251.13 angstrom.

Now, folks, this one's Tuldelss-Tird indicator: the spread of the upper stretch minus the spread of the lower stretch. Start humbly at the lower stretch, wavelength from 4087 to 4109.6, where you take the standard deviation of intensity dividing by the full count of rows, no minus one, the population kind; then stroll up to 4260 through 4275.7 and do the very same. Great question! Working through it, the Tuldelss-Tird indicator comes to 0.4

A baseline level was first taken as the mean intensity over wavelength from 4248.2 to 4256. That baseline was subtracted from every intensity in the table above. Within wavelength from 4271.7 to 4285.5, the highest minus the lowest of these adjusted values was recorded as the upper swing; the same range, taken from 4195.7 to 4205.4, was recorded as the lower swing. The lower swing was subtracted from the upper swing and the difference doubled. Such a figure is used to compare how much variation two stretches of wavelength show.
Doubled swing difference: 2.5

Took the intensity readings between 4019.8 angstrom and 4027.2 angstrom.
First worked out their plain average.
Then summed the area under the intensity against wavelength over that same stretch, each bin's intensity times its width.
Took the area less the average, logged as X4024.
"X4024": 40.8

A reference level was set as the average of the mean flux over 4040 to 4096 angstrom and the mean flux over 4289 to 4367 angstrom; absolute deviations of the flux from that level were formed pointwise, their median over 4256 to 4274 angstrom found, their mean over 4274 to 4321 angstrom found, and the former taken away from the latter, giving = 0.9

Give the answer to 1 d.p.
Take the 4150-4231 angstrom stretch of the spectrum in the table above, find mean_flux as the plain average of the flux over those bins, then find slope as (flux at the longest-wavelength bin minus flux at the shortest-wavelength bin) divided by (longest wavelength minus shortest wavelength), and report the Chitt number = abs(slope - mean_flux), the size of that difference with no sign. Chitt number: 6.8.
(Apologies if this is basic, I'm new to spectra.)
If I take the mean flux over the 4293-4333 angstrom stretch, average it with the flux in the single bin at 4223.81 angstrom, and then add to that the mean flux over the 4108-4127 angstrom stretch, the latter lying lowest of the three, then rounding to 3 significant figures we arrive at 13.2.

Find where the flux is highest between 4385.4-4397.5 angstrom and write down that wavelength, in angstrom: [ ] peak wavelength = 4390.40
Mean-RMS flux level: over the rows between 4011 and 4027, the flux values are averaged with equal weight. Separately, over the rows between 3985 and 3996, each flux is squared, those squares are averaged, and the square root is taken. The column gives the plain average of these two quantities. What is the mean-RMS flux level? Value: 6.53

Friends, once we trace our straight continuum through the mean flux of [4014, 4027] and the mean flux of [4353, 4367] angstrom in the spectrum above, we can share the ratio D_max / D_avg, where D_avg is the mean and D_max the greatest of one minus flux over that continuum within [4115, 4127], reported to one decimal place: -0.8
